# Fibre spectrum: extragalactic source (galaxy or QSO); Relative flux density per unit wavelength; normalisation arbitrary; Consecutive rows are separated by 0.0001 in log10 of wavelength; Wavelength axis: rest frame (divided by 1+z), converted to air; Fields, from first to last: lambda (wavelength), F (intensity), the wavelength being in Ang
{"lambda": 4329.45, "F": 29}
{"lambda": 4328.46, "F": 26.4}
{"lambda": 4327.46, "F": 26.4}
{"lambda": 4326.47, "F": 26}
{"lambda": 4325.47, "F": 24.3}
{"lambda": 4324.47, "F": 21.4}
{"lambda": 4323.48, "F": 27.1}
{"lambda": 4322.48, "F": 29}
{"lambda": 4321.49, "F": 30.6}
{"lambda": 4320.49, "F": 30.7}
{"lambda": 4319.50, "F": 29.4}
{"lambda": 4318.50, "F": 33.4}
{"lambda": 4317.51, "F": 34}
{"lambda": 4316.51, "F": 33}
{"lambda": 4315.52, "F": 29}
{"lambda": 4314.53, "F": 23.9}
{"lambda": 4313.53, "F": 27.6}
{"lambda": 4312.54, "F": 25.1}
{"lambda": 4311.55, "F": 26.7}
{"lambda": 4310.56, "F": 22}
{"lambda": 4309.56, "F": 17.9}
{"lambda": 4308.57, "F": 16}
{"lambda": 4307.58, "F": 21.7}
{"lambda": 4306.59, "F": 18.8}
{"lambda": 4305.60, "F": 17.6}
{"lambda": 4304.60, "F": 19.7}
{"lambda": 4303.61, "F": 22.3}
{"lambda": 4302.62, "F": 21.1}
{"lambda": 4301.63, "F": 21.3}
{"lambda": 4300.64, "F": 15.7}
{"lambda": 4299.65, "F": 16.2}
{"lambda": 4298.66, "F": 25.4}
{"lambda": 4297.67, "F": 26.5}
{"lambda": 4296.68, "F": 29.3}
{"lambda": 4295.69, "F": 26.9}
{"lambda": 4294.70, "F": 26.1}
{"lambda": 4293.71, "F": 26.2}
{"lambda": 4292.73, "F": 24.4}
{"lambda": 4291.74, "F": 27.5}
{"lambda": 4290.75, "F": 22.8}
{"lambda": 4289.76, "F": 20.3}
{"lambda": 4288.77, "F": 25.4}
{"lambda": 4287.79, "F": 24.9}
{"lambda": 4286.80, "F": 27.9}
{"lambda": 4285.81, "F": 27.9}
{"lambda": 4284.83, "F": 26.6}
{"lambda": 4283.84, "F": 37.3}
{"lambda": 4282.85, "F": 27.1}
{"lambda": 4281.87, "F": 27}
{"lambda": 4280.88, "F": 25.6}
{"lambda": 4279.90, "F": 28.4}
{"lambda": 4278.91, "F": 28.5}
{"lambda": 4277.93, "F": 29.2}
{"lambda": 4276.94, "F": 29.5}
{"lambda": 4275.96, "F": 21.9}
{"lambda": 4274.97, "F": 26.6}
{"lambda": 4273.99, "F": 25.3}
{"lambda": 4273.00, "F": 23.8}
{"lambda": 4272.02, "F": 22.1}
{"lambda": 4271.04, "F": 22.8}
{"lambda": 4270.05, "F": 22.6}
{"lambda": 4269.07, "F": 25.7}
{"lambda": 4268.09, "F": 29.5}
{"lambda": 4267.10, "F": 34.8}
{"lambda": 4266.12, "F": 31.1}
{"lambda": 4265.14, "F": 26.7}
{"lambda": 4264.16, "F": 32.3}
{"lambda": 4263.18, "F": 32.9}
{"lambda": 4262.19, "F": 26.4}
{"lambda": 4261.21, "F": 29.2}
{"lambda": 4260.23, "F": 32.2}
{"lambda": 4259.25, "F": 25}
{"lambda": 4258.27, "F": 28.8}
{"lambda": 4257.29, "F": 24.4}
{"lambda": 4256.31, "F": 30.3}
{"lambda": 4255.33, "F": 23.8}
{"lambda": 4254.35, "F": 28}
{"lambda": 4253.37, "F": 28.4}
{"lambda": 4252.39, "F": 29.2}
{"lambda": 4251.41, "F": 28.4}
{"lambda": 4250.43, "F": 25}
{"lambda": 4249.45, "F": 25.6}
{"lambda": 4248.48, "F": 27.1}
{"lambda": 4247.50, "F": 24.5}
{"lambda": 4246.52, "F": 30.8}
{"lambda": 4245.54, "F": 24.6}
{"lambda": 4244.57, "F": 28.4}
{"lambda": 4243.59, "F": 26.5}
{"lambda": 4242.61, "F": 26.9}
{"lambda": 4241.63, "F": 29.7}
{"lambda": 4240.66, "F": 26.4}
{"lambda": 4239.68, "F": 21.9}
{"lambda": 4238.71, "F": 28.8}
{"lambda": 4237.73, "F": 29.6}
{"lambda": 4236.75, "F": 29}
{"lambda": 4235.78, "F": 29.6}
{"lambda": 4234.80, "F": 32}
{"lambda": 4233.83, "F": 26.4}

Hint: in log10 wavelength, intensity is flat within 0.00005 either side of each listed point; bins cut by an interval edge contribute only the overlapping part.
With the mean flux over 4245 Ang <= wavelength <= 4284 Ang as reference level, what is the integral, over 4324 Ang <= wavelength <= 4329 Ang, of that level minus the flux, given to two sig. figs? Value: 13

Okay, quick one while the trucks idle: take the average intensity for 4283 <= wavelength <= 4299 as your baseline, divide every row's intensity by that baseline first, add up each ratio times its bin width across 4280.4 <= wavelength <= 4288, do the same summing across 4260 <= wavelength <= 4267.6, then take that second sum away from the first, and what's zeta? -0.7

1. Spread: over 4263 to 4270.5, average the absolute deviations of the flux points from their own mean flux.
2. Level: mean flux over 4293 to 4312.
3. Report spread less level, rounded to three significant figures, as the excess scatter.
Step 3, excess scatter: -18.6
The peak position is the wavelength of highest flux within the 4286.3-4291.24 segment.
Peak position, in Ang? 4286.80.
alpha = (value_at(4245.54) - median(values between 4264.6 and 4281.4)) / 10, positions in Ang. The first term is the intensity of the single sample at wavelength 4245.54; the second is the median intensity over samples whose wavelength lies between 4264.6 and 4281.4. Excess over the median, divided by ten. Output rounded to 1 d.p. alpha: -0.2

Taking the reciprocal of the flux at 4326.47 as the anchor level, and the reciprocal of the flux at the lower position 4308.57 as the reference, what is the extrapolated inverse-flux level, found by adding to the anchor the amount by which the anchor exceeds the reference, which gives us 0.014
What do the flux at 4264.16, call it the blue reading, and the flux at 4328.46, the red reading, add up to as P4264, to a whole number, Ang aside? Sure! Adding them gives 59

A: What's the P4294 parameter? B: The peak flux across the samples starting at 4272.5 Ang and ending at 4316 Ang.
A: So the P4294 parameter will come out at 37.3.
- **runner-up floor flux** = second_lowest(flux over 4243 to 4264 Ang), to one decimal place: 24.4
